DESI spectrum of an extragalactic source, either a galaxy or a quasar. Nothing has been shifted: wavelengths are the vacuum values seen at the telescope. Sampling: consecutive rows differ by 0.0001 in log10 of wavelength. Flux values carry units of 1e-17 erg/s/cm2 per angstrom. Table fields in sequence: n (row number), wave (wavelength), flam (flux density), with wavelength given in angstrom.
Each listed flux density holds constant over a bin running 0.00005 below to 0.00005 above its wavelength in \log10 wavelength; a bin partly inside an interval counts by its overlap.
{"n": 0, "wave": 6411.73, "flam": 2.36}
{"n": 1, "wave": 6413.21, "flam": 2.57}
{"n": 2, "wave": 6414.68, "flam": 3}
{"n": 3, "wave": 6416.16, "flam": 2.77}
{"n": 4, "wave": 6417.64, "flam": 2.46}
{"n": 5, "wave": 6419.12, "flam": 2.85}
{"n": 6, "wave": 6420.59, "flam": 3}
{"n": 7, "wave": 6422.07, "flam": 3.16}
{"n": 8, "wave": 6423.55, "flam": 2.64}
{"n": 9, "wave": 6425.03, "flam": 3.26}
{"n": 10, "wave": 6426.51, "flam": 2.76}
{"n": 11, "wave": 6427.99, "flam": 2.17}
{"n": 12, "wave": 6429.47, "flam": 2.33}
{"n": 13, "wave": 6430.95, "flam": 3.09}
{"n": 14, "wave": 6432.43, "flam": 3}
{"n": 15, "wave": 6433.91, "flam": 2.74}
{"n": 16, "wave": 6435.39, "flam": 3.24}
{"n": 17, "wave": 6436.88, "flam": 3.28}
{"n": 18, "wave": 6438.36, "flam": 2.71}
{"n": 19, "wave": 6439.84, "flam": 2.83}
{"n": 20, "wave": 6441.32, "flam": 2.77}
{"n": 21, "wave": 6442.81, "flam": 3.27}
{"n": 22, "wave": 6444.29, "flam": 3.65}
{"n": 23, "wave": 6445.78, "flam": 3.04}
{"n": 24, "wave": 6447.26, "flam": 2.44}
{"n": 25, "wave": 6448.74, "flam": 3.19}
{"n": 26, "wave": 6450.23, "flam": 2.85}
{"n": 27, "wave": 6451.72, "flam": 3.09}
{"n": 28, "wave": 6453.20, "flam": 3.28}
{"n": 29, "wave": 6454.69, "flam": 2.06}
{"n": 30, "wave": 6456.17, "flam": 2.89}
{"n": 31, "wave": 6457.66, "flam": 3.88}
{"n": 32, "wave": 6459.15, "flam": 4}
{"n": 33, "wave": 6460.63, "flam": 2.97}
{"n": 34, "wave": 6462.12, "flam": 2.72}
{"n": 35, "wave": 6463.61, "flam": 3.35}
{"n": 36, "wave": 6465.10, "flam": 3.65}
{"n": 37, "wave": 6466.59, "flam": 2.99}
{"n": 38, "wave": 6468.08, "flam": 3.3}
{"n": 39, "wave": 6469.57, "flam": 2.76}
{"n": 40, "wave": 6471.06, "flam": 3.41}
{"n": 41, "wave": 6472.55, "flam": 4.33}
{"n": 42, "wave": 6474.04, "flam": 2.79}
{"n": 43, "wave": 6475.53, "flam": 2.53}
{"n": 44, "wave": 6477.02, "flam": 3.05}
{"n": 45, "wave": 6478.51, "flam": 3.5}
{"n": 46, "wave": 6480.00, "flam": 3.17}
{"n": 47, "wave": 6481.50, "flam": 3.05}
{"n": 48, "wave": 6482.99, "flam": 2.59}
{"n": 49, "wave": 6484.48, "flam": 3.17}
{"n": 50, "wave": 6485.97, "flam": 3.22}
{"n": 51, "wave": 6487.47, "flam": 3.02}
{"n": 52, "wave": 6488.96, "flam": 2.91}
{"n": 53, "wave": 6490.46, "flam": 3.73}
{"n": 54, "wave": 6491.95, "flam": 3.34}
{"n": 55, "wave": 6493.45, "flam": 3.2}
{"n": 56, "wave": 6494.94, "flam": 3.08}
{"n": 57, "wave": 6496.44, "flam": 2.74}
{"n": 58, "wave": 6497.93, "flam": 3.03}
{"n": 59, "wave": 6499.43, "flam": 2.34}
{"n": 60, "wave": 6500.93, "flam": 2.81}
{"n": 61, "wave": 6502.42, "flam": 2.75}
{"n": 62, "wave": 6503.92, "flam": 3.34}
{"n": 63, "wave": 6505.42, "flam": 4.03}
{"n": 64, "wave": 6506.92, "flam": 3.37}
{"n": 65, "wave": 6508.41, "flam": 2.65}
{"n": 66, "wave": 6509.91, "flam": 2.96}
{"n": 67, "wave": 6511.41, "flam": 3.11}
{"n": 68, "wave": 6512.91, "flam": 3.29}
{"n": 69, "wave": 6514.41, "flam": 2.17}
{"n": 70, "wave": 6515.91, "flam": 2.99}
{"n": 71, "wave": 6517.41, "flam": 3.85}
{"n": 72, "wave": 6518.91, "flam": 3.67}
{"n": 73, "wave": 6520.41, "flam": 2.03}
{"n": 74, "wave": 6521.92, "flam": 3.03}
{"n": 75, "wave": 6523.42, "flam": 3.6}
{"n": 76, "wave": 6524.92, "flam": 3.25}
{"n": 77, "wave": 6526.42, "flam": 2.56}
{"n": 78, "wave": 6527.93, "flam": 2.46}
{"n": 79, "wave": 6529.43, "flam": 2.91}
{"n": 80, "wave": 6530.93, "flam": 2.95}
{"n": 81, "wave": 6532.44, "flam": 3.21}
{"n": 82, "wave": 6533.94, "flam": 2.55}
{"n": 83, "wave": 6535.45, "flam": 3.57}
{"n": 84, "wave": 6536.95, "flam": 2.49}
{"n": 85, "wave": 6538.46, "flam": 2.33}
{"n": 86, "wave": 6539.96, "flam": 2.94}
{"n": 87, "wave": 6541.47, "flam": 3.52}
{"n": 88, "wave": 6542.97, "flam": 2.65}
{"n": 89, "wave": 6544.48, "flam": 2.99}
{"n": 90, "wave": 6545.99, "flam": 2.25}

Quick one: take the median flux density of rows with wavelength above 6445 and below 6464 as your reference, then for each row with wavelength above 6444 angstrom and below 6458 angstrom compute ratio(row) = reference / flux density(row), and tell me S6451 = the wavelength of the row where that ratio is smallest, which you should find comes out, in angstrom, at 6457.66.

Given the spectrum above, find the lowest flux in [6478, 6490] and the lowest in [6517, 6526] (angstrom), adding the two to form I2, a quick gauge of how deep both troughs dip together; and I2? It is 4.62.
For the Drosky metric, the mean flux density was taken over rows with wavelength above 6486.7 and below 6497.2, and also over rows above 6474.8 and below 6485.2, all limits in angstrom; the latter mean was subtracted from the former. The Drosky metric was 0.14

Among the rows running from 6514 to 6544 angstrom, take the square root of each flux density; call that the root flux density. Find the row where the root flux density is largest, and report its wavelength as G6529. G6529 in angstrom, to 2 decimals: 6517.41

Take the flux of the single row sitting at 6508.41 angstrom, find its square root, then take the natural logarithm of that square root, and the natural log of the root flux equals 0.49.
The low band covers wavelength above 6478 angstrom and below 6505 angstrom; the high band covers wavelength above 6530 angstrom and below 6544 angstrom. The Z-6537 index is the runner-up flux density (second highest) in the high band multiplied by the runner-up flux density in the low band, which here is 12.3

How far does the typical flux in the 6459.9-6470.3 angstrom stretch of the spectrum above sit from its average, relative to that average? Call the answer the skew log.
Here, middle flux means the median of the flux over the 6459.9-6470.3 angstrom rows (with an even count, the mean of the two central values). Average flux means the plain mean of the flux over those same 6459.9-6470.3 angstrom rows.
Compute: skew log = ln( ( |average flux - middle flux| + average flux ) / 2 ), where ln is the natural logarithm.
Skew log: 0.48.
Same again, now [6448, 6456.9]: 0.40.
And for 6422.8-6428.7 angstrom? 0.31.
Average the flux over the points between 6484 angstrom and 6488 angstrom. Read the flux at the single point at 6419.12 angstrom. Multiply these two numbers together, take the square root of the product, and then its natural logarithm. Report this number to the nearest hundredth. 1.10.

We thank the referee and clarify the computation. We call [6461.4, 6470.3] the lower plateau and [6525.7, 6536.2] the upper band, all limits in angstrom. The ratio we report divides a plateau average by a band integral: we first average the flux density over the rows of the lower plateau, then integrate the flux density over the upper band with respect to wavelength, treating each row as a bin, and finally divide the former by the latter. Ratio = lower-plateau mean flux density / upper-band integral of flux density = 0.10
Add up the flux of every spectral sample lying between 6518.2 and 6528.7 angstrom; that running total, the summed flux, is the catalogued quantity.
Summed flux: 20.6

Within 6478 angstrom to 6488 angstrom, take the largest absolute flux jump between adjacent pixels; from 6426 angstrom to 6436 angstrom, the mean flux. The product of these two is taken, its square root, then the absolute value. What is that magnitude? 1.3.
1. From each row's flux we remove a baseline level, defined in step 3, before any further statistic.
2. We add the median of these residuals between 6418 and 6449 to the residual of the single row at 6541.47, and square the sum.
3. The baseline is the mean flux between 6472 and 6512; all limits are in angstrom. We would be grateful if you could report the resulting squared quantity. 0.10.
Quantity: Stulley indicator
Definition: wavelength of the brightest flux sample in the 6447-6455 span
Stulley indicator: 6453.20 angstrom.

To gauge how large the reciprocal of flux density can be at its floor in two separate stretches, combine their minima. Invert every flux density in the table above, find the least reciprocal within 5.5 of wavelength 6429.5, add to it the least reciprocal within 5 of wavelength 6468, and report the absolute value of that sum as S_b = 0.538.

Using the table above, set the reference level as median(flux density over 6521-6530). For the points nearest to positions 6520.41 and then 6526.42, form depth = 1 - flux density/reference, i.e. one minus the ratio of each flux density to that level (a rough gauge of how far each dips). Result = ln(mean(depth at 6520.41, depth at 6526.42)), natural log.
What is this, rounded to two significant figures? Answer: -1.5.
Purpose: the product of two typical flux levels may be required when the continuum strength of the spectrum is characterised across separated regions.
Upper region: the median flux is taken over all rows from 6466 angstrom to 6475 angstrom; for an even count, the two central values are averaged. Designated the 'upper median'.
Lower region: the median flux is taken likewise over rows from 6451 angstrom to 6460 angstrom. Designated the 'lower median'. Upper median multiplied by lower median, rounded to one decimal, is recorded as 10.0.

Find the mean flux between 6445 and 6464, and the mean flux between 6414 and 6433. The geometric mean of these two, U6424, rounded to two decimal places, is 2.93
